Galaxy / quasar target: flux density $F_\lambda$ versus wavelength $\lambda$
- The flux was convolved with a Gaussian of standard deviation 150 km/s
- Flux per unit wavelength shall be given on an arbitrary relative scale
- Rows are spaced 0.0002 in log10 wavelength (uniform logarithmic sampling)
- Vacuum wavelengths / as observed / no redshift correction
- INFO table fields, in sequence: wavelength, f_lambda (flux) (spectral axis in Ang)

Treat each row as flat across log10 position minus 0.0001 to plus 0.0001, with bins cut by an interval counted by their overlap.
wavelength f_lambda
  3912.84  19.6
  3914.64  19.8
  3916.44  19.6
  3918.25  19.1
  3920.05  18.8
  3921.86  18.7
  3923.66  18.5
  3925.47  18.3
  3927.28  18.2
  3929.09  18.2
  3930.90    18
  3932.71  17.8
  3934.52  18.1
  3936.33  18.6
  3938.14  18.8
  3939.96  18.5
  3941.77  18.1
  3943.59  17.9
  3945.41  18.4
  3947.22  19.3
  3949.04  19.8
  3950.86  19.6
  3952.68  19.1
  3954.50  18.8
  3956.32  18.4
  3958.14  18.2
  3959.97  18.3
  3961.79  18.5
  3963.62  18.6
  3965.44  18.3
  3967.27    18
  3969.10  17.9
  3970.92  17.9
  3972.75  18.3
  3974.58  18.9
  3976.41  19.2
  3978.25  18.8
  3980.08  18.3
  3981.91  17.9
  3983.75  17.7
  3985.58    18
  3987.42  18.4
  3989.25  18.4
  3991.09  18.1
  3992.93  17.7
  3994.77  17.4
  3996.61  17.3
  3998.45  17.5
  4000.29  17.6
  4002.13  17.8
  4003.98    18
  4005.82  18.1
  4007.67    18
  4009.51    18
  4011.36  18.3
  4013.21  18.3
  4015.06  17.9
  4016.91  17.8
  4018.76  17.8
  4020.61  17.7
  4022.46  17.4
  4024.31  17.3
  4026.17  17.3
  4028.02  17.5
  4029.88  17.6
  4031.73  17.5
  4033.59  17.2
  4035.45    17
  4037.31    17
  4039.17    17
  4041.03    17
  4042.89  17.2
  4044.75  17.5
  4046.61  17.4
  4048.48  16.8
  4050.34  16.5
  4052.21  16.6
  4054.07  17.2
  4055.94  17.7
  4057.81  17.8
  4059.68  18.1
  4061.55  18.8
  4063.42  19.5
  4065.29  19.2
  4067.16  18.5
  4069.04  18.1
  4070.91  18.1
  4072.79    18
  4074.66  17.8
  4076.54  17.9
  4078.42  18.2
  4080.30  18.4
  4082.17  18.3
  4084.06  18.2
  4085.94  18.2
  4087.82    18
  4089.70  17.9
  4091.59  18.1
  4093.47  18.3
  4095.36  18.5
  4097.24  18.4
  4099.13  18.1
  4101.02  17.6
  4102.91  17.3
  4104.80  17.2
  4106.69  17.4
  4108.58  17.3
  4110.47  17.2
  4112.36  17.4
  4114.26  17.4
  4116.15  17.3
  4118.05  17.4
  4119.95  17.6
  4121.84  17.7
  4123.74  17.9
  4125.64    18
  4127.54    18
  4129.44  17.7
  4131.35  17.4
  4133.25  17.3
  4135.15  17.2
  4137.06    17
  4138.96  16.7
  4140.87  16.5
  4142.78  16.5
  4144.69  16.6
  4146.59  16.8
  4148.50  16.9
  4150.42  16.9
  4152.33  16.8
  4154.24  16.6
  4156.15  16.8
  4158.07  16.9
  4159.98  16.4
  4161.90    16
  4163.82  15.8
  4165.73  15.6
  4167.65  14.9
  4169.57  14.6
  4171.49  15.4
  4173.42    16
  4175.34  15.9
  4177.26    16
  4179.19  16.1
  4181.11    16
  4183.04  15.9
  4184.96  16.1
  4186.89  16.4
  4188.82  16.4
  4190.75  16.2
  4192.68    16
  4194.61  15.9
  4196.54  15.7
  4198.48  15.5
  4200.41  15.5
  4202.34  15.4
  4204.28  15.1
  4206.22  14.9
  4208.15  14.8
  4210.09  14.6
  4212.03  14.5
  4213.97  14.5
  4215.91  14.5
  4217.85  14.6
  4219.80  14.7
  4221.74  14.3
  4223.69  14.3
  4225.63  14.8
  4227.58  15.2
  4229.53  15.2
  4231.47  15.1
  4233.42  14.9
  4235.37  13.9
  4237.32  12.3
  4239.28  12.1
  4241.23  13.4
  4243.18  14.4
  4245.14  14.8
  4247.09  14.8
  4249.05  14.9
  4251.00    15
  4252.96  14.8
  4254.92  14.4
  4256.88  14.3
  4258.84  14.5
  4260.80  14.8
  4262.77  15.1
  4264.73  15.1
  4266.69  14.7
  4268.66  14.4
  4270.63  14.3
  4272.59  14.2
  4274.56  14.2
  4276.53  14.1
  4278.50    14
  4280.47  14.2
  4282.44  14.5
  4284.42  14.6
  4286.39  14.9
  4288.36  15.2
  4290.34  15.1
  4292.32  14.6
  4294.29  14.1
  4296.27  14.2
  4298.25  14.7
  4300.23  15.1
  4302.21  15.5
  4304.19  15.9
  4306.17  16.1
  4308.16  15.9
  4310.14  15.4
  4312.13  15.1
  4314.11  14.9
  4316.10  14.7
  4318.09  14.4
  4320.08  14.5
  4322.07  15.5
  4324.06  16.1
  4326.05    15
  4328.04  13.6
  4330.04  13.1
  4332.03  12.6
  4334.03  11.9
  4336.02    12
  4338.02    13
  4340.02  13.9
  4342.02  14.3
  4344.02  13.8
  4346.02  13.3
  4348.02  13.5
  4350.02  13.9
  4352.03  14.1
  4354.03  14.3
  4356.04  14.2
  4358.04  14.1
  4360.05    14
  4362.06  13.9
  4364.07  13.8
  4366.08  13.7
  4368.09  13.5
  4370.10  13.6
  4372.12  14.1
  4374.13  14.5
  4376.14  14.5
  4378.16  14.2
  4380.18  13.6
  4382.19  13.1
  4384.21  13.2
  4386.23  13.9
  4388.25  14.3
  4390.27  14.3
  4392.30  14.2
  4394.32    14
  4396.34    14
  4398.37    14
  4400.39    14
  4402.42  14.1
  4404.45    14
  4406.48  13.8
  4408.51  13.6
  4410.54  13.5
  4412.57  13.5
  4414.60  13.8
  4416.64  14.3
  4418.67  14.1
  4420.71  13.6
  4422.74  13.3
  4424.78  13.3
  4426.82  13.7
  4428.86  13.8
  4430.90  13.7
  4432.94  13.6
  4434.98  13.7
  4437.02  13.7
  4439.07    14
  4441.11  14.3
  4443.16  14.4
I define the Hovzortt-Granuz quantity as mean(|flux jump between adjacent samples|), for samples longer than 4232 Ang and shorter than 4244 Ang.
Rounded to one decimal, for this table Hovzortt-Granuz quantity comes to 1.0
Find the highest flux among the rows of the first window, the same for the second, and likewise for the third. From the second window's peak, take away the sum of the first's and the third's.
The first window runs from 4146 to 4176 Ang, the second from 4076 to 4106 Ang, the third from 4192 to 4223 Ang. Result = -14.4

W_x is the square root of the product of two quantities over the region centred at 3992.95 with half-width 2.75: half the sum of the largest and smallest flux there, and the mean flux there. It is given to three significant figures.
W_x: 17.7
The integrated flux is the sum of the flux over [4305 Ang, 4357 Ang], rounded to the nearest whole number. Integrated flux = 369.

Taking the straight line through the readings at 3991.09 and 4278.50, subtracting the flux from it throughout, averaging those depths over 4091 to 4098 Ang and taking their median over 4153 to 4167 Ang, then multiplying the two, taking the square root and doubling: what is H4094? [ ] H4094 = 2.20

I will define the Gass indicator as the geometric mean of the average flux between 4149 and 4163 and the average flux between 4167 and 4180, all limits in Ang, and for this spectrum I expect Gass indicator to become 16.1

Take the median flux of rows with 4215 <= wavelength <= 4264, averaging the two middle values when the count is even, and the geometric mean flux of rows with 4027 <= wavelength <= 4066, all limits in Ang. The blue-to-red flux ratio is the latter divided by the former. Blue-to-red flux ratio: 1.19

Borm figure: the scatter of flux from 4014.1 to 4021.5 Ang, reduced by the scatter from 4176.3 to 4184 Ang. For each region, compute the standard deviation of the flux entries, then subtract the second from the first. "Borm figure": 0.00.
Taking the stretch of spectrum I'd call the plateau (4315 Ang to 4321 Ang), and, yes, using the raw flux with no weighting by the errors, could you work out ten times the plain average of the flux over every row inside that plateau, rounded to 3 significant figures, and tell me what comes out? 145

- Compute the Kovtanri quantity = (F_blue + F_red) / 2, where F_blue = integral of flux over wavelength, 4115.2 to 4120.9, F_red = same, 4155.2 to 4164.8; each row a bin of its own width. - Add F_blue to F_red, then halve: 128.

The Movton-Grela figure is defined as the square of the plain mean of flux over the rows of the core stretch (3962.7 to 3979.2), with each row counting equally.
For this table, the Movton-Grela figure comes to 340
